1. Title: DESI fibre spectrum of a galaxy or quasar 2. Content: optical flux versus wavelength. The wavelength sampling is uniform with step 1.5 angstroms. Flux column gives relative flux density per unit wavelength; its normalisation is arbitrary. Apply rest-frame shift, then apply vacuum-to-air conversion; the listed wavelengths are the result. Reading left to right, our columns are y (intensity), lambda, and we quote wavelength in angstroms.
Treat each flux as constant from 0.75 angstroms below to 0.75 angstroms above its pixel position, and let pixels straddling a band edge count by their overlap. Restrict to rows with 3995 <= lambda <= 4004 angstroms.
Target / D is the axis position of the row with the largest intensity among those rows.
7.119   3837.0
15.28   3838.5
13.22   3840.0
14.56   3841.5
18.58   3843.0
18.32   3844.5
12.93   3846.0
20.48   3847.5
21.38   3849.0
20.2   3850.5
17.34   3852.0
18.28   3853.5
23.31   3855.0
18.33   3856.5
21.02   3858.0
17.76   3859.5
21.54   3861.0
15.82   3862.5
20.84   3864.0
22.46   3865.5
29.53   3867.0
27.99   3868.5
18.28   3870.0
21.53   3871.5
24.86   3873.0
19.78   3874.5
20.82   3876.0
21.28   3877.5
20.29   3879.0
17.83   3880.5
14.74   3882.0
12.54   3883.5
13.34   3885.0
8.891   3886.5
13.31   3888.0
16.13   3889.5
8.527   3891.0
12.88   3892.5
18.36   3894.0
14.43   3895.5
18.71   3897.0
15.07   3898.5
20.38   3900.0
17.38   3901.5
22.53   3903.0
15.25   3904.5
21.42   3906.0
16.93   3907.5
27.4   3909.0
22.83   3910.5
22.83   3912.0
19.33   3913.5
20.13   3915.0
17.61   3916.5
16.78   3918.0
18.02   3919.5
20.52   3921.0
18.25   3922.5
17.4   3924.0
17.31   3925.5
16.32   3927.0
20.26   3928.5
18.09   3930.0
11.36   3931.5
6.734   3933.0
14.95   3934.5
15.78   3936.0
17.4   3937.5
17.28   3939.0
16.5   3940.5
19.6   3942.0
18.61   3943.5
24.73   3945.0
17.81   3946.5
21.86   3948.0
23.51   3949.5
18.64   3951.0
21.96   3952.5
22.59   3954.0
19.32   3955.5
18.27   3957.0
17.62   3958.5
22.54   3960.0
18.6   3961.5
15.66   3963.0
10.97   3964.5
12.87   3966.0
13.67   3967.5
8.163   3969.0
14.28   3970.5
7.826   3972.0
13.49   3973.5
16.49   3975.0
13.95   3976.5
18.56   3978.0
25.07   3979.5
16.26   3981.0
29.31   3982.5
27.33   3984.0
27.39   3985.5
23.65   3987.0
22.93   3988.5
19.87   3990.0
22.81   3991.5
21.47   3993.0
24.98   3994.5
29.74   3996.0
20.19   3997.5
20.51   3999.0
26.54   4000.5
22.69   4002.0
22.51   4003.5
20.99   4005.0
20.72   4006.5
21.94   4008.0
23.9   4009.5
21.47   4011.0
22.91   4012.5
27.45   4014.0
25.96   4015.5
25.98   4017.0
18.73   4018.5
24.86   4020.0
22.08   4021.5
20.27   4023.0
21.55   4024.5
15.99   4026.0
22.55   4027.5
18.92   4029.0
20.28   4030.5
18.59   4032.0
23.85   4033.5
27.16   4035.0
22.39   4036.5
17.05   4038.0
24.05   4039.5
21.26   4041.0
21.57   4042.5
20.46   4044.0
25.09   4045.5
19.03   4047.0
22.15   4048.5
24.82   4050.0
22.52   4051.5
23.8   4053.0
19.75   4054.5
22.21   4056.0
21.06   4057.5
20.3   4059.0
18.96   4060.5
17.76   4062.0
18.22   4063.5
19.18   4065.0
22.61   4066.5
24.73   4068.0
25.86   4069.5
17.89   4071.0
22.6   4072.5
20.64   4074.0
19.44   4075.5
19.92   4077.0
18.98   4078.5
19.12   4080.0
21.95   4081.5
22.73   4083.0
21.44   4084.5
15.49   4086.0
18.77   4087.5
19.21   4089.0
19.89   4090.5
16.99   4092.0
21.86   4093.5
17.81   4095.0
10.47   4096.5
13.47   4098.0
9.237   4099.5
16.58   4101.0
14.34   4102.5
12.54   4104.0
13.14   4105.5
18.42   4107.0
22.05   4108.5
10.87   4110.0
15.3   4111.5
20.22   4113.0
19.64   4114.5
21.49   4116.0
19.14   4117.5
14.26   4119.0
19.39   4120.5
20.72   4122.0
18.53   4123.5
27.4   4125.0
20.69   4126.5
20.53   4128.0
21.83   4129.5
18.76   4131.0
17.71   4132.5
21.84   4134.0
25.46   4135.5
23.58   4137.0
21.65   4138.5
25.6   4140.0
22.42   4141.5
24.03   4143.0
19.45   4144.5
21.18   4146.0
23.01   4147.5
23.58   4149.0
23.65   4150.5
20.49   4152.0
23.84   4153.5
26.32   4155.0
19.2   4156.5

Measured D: 3996.0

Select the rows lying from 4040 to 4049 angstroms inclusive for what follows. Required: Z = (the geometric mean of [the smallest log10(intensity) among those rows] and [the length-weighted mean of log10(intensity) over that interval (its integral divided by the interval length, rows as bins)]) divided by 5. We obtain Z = 0.261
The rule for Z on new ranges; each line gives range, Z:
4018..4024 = 0.260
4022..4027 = 0.249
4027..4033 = 0.257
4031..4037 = 0.262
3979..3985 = 0.259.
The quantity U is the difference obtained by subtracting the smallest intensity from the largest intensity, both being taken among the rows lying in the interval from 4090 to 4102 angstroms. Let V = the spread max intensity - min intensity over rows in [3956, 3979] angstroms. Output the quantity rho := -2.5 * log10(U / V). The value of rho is 0.17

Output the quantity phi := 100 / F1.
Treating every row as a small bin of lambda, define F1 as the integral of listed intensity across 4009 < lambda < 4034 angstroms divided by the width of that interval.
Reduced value 4.5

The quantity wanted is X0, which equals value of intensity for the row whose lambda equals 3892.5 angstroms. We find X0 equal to 12.88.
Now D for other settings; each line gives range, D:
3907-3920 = 3909.0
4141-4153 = 4143.0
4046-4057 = 4050.0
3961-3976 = 3961.5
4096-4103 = 4101.0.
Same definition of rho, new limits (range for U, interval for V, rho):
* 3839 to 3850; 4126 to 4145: -0.07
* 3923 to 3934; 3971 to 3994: 0.50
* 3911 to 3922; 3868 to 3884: 1.02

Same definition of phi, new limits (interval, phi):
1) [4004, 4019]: 4.3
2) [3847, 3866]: 5.0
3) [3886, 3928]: 5.6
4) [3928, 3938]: 6.8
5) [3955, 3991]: 5.5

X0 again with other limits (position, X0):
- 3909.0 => 27.4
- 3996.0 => 29.74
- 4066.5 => 22.61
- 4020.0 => 24.86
